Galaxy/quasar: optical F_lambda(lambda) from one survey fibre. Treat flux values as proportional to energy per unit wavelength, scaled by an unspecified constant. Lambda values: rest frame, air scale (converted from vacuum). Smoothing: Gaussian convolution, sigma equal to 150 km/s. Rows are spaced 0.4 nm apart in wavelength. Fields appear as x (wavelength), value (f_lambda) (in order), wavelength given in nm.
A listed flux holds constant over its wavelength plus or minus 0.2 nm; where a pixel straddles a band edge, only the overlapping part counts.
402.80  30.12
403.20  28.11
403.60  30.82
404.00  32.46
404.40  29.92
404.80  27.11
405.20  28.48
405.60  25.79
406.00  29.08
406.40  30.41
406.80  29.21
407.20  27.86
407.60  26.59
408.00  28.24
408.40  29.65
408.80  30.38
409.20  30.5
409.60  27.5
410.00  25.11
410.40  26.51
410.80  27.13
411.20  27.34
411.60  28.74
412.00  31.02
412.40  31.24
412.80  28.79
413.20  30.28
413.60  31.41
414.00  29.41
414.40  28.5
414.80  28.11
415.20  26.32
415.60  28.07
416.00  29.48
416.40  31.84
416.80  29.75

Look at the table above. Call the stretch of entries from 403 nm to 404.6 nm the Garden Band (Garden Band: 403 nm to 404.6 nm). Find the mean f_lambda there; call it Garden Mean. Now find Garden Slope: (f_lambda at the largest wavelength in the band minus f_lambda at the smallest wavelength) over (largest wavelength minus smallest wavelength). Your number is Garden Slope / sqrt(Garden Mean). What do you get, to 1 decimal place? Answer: 0.3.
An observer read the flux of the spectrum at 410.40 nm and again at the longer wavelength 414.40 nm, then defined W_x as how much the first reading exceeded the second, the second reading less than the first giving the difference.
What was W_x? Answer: -2.0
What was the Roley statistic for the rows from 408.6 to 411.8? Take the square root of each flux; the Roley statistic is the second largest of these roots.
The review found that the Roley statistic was 5.51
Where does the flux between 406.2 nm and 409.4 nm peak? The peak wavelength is 409.20 nm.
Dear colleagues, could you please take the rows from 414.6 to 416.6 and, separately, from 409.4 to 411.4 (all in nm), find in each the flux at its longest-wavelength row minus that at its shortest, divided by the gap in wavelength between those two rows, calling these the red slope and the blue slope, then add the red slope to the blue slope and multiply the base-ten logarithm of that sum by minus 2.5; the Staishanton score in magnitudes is -0.87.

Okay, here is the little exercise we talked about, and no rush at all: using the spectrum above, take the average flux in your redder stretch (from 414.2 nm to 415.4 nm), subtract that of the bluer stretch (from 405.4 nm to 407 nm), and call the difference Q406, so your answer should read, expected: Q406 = -1.0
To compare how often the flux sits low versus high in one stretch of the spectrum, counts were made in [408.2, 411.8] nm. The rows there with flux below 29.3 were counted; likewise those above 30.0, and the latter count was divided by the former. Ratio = 0.33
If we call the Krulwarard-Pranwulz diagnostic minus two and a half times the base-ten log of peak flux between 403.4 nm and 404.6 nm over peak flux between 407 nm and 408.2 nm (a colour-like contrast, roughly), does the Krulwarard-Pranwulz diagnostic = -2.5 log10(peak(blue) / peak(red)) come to -0.15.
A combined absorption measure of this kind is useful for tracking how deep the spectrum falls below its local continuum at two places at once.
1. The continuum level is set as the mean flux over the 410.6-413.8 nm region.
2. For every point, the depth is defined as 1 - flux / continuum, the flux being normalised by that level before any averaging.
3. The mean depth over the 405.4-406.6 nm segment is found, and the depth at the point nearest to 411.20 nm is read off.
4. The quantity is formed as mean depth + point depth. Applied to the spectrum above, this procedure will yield 0.11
